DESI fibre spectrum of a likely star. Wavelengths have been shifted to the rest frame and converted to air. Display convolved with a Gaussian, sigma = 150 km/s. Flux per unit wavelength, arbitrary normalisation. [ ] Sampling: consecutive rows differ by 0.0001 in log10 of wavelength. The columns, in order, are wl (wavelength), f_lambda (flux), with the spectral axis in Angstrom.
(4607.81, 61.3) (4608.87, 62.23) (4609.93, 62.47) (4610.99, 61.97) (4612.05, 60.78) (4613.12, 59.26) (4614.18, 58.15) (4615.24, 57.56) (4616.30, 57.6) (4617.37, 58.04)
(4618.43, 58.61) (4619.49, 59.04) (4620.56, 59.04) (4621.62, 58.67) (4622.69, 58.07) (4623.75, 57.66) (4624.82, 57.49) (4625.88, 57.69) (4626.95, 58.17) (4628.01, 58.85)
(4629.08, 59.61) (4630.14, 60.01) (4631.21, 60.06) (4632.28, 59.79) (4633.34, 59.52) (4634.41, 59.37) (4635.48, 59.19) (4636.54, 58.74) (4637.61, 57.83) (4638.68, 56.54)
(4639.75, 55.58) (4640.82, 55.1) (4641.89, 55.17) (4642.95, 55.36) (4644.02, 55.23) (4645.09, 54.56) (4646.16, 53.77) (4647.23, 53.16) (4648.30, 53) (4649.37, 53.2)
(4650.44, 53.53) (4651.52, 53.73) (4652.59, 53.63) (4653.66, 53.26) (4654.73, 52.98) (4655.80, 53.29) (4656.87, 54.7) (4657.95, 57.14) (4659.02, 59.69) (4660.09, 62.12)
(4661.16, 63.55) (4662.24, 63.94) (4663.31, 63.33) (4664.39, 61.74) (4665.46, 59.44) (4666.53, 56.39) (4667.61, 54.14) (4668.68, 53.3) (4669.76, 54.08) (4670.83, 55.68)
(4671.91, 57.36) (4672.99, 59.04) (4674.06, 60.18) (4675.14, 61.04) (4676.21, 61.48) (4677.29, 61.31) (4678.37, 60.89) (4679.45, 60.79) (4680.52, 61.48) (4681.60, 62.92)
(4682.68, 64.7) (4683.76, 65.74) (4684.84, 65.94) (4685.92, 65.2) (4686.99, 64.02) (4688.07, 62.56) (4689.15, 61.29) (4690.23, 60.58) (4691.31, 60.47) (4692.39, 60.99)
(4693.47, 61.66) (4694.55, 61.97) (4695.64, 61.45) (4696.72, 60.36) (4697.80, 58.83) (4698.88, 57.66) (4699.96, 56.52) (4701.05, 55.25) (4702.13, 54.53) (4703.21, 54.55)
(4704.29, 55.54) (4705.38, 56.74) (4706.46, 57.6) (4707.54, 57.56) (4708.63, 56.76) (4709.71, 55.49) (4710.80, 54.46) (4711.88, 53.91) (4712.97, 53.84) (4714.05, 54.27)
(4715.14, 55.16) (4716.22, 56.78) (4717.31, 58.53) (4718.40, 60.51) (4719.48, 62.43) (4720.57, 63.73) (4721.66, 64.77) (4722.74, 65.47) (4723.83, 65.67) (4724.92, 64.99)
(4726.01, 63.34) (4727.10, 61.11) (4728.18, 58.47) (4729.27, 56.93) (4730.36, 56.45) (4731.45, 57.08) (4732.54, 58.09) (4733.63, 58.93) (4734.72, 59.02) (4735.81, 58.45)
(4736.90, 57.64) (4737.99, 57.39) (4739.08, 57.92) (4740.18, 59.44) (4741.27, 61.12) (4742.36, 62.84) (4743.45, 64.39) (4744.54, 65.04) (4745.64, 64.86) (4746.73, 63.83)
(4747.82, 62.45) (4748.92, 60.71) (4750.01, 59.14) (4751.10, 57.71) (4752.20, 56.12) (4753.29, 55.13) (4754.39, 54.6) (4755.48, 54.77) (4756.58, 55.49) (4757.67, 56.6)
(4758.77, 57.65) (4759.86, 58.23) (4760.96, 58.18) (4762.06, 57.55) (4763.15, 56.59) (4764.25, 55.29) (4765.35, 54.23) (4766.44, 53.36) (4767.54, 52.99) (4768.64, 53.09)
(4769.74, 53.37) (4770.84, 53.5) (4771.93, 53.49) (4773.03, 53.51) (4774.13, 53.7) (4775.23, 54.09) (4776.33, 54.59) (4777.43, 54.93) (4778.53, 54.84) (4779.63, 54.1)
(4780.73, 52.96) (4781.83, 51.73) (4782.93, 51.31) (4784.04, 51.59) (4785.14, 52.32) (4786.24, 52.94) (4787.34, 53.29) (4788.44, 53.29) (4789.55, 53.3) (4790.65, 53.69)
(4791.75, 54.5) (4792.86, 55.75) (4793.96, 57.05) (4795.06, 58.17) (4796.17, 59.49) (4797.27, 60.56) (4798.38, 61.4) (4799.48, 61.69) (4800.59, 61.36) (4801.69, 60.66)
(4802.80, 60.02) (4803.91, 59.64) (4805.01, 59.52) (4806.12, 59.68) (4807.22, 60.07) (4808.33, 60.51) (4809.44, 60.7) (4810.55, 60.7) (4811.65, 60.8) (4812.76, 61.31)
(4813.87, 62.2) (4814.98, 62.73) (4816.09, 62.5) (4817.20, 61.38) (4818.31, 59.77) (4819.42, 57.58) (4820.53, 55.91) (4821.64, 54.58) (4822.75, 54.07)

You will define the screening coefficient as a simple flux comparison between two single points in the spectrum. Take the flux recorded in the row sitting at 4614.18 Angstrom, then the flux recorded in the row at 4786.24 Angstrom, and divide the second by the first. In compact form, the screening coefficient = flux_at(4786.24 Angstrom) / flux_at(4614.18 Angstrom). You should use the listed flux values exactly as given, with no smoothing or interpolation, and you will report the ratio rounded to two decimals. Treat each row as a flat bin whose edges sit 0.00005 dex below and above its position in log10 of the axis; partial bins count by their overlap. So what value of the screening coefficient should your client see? 0.91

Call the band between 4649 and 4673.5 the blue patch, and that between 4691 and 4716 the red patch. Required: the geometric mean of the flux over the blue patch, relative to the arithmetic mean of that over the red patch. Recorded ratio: 0.99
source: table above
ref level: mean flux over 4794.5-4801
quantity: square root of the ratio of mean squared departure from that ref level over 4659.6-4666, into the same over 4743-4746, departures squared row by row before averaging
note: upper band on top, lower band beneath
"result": 1.8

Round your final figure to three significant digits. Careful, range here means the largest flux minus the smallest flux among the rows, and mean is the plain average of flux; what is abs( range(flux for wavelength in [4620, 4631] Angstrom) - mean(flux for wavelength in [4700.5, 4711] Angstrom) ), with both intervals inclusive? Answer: 53.3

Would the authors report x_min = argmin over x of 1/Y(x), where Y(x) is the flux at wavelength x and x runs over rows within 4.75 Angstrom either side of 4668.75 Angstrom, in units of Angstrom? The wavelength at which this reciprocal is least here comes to 4664.39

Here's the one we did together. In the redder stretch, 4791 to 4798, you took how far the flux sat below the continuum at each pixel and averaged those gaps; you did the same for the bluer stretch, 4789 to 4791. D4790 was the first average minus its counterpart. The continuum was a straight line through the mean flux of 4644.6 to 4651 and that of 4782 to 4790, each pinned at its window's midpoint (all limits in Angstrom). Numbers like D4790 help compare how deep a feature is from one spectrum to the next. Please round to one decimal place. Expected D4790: -4.1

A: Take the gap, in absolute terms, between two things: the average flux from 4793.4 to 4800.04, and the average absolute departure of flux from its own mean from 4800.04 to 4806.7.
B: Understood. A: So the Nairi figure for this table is 59.2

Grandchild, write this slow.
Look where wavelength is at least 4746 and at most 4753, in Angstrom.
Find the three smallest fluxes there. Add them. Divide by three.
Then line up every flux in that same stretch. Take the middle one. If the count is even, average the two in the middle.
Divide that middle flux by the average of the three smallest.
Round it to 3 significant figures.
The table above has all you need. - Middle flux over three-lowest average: 1.04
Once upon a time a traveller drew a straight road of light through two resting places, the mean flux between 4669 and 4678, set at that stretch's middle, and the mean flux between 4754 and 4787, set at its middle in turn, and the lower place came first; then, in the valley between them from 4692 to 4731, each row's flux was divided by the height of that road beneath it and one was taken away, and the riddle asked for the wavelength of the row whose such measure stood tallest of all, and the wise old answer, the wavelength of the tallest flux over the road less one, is 4723.83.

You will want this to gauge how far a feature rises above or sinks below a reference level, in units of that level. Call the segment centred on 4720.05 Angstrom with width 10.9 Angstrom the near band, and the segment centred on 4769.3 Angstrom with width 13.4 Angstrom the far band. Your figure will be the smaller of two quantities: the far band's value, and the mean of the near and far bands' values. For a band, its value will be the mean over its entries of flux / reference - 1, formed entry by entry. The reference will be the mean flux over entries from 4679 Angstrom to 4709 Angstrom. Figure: -0.10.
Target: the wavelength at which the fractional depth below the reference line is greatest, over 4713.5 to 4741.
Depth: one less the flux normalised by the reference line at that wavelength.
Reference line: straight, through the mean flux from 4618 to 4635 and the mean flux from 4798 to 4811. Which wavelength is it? 4714.05 Angstrom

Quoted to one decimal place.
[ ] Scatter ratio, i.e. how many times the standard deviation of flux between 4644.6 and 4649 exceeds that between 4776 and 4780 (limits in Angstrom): 1.9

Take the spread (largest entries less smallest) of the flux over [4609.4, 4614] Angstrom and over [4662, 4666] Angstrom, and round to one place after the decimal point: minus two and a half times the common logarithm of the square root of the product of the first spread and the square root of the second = -1.0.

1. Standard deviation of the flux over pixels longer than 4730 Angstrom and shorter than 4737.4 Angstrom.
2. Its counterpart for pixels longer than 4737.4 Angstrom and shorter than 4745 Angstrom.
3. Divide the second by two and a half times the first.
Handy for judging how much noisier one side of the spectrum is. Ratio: 1.3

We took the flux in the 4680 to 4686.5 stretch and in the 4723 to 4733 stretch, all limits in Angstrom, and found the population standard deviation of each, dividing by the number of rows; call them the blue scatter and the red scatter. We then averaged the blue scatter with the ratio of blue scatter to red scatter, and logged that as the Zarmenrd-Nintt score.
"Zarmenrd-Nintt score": 1.04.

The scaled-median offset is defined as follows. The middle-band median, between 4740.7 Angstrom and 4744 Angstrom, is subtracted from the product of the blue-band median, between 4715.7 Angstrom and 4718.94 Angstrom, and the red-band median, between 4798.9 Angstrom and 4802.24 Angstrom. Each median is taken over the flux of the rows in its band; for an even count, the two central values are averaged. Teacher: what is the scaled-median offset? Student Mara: 3529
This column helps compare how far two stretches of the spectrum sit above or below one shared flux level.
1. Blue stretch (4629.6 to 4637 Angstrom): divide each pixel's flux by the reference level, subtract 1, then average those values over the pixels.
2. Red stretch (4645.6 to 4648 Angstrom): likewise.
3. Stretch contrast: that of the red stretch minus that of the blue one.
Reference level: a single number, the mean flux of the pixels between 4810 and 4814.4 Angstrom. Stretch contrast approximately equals -0.10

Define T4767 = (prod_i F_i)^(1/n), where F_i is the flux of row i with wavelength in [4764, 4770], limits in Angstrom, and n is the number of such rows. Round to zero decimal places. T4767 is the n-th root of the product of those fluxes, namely 54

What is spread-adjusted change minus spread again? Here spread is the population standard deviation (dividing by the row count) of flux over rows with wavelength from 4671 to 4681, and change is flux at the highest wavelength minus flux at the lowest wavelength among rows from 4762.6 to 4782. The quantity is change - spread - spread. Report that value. -7.5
